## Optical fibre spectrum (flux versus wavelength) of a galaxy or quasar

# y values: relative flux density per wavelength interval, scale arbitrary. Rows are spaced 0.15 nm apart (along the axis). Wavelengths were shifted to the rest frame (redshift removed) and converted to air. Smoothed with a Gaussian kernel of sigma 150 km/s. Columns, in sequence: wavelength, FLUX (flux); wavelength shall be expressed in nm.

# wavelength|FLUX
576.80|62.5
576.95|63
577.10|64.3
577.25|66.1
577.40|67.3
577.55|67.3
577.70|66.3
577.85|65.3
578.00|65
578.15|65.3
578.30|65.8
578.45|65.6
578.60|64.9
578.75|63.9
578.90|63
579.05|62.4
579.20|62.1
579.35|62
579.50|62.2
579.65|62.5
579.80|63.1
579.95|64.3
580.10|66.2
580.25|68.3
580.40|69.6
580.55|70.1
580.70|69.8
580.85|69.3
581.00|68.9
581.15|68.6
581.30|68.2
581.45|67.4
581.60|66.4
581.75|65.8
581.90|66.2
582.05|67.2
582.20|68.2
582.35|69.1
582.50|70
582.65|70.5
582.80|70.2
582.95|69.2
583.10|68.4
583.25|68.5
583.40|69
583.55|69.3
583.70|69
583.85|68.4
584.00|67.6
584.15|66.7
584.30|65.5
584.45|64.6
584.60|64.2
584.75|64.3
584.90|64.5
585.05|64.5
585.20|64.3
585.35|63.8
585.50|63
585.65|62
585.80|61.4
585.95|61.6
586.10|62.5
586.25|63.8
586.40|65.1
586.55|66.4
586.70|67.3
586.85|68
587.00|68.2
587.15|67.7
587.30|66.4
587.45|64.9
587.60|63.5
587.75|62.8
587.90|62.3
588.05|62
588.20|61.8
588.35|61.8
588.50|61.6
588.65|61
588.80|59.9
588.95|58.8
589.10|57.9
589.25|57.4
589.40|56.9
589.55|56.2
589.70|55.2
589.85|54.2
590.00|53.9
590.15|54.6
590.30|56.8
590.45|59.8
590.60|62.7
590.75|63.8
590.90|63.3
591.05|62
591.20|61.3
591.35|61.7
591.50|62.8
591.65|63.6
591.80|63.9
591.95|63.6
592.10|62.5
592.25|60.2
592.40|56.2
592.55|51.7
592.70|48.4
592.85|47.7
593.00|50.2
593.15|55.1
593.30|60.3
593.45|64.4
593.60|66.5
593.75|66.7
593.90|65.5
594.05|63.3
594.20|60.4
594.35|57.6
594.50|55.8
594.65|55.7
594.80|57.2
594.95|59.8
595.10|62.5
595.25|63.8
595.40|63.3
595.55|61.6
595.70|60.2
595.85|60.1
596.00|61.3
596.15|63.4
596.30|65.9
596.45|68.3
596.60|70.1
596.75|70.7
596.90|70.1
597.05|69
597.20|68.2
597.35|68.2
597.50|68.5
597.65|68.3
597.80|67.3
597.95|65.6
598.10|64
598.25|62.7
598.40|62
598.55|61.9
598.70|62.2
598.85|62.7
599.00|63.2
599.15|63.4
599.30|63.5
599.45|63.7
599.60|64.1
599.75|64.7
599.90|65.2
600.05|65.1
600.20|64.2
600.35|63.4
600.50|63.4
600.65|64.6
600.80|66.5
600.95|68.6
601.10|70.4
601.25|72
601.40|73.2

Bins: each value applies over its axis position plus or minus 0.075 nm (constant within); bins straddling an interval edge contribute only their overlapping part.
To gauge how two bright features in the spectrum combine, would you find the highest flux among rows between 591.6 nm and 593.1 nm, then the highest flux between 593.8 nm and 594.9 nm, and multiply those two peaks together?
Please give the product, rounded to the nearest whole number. 4185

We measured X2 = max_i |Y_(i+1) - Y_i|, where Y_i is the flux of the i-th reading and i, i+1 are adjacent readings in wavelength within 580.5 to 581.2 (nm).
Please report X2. 0.50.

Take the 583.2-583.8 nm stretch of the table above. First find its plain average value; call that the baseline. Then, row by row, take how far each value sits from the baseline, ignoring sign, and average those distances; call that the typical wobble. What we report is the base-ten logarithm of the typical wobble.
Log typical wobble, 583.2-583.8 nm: -0.6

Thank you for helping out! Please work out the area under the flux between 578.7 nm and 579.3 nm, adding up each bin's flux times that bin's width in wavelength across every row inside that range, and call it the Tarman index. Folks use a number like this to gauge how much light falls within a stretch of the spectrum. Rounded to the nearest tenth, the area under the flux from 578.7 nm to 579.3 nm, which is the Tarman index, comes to 37.7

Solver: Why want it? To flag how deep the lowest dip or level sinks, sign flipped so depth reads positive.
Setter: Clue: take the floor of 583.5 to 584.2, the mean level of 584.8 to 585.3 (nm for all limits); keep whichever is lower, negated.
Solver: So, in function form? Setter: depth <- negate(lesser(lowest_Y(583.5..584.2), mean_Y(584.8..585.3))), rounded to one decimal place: -64.4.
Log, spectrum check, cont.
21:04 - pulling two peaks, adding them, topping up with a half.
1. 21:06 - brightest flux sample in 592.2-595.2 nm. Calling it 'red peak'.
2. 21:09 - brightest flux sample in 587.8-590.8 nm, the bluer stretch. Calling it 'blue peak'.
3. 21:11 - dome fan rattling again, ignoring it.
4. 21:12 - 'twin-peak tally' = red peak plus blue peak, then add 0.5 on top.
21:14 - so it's 131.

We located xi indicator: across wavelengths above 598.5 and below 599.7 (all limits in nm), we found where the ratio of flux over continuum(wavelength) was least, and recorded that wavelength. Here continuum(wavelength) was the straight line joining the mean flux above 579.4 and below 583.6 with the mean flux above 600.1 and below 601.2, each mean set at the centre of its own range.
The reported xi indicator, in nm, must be 598.55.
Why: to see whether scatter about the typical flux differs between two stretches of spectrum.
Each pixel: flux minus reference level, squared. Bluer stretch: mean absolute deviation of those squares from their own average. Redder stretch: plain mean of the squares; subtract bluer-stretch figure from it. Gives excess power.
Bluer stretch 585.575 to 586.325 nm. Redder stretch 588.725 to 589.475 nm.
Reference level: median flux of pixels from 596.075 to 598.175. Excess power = 94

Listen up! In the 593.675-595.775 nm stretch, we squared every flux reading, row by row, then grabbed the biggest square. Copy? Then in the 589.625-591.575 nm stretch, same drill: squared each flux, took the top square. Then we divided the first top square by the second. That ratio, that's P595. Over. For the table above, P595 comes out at 1.09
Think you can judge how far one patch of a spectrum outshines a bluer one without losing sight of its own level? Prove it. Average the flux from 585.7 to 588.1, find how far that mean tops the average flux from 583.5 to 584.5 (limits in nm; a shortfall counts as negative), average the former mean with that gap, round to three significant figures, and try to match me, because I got 31.0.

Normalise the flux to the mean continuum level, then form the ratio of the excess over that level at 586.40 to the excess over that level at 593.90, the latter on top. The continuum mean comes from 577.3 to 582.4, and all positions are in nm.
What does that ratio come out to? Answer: 0.6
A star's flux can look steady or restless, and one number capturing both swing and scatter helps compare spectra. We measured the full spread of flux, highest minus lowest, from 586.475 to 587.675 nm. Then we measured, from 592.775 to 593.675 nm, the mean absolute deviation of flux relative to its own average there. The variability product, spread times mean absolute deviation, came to 30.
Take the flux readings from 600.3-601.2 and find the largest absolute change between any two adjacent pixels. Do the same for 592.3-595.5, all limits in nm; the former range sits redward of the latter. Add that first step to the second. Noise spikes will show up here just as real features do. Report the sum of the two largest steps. 7.3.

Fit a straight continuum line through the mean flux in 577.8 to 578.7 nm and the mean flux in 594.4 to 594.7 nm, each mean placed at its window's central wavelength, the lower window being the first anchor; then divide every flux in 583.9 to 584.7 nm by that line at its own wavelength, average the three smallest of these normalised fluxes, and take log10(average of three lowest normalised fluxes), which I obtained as 0.021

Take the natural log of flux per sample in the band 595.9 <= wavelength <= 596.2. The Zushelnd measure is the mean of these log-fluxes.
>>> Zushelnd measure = 4.13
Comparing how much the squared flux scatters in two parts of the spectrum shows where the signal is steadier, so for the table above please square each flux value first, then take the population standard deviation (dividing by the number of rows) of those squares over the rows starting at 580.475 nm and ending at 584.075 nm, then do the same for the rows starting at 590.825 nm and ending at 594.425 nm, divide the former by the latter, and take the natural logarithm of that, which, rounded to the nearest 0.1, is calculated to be -1.3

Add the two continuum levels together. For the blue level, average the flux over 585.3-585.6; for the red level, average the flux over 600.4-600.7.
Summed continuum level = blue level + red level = 127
